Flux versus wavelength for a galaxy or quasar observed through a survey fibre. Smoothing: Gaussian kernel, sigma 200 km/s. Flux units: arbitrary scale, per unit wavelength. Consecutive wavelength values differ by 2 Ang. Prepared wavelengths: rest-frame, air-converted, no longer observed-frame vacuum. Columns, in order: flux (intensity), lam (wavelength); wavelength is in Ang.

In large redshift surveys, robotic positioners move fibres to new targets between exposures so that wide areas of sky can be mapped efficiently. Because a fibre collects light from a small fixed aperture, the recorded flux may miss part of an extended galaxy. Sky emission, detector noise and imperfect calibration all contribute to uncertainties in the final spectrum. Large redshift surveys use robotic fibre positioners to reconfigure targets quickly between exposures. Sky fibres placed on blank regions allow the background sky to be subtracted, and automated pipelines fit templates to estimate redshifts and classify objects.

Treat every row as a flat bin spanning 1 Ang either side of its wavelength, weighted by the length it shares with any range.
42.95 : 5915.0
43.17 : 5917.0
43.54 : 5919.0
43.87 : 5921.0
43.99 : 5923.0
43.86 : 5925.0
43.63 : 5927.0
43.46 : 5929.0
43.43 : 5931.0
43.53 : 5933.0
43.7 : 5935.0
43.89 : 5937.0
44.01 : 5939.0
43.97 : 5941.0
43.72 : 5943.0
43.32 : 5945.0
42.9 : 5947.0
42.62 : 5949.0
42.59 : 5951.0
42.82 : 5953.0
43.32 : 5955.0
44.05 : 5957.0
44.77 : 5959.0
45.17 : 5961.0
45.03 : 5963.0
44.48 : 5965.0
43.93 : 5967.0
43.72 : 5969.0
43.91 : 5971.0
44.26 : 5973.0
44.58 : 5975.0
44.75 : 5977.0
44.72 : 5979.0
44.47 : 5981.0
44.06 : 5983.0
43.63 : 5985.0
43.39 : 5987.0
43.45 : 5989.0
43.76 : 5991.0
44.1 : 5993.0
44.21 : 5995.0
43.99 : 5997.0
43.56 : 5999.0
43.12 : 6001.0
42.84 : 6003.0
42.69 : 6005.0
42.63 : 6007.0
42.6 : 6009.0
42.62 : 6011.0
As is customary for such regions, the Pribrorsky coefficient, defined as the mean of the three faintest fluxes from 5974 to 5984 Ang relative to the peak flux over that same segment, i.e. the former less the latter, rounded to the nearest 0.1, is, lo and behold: -0.4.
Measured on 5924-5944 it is -0.5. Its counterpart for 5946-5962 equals -2.5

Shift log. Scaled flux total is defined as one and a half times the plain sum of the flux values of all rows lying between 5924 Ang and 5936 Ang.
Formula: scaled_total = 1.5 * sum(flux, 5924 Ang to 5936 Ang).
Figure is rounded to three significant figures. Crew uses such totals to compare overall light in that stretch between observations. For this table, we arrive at 392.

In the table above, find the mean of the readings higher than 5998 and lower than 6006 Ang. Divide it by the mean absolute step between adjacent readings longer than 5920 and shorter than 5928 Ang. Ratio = 269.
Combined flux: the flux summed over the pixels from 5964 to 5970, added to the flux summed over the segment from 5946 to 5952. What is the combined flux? 260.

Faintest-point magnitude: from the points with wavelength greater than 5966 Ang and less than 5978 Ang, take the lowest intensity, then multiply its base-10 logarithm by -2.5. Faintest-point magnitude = -4.102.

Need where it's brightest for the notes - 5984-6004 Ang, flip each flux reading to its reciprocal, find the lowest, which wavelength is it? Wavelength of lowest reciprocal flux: 5995.0 Ang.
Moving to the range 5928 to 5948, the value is 5939.0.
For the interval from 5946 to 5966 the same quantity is 5961.0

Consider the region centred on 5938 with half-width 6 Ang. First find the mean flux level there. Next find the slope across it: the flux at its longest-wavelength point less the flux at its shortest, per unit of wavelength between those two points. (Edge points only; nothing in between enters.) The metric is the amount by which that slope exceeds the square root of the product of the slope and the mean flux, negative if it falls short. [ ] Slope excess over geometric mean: -0.9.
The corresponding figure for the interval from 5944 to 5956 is 0.0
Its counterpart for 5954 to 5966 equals -2.2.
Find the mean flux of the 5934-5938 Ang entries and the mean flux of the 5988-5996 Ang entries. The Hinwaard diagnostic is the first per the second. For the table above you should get 0.998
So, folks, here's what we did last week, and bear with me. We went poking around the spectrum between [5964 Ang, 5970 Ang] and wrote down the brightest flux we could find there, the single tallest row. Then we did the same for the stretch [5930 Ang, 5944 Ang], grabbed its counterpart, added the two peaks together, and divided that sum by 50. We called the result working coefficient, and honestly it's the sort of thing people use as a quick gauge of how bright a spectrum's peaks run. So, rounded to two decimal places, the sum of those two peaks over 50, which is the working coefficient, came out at 1.77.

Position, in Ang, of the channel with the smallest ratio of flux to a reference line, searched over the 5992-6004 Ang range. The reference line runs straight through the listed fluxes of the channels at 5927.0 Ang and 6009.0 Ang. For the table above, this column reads 6003.0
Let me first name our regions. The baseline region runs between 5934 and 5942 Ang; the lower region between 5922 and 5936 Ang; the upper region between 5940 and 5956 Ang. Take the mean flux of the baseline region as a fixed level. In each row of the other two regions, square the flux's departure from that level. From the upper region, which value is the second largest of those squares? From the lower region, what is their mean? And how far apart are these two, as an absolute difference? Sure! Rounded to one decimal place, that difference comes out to 1.5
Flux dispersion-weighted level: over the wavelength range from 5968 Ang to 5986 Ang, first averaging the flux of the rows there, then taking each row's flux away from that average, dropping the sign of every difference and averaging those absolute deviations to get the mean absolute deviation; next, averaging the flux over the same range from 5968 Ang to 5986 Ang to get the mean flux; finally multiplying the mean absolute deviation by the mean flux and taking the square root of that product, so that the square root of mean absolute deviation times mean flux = 4.0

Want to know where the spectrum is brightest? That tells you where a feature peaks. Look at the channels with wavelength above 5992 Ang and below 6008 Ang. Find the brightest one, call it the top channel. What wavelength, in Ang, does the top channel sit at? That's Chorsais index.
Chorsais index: 5995.0 Ang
